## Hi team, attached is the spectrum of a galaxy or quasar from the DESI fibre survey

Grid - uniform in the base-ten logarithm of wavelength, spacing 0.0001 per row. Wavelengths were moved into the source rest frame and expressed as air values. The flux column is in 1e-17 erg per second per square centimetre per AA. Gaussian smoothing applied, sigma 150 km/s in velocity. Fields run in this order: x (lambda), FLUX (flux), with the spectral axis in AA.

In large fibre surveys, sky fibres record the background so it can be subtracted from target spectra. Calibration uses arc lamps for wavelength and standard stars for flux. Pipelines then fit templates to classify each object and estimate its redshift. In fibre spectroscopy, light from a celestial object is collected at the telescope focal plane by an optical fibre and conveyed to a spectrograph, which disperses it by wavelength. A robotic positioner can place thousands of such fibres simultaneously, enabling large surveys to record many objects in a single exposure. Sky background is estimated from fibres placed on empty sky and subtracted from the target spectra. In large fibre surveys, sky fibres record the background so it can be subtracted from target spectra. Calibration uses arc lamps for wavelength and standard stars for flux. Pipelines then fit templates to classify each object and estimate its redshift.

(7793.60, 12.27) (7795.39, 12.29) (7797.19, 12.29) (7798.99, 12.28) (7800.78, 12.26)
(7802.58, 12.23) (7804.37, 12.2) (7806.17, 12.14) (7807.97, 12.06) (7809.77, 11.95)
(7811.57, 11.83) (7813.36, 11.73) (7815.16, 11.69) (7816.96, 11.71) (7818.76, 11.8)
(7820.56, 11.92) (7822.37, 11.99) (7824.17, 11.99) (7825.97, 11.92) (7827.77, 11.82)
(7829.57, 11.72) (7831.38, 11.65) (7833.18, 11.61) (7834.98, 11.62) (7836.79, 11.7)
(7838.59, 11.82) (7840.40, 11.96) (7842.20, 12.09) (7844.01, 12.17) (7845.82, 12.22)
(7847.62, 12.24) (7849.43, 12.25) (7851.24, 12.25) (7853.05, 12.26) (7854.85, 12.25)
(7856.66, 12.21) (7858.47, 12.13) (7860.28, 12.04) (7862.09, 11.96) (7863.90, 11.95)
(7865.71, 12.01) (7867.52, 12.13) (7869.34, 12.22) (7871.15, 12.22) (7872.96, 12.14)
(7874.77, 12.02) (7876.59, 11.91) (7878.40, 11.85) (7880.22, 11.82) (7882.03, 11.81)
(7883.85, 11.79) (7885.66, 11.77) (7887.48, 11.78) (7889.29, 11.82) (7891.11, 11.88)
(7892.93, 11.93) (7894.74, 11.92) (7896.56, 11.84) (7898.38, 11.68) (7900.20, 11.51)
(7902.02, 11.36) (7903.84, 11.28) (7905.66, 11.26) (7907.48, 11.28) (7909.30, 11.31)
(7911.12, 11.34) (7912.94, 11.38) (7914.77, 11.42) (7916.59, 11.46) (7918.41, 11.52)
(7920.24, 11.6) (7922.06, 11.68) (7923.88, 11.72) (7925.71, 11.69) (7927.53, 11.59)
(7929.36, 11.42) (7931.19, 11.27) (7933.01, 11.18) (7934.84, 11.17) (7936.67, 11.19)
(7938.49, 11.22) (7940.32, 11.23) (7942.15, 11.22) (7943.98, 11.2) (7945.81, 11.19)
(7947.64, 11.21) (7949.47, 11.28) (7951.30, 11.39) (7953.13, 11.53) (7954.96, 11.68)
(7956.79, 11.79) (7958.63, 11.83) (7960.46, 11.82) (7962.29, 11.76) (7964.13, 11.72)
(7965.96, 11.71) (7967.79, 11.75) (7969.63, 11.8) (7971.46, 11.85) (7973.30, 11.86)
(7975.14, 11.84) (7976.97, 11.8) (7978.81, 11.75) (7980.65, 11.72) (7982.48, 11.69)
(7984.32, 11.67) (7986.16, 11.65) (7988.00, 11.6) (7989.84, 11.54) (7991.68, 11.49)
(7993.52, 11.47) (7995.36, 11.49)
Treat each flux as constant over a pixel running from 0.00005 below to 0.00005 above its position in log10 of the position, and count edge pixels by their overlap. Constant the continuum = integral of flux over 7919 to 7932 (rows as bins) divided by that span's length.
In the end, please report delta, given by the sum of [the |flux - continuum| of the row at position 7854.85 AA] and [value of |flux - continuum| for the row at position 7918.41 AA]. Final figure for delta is 0.7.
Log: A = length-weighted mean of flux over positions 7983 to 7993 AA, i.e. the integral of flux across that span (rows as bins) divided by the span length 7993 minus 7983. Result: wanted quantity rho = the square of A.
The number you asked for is 134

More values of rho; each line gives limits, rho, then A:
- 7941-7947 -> 125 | 11.2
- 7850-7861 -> 149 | 12.2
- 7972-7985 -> 138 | 11.8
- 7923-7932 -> 133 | 11.5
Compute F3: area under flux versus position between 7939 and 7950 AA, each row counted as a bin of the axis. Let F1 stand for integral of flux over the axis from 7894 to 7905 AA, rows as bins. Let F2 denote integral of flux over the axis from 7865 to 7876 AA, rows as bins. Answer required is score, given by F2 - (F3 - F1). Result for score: 137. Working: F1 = 127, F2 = 133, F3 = 123.4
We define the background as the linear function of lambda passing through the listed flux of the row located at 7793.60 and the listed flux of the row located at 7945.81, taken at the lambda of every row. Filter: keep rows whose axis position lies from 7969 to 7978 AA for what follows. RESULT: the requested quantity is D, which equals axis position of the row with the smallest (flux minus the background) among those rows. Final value 7969.63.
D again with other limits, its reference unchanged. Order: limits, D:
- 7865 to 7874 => 7865.71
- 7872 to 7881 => 7880.22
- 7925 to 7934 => 7933.01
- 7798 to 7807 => 7806.17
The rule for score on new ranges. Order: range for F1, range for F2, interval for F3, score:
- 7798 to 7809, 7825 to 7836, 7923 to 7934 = 137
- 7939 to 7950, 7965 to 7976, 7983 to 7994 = 126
